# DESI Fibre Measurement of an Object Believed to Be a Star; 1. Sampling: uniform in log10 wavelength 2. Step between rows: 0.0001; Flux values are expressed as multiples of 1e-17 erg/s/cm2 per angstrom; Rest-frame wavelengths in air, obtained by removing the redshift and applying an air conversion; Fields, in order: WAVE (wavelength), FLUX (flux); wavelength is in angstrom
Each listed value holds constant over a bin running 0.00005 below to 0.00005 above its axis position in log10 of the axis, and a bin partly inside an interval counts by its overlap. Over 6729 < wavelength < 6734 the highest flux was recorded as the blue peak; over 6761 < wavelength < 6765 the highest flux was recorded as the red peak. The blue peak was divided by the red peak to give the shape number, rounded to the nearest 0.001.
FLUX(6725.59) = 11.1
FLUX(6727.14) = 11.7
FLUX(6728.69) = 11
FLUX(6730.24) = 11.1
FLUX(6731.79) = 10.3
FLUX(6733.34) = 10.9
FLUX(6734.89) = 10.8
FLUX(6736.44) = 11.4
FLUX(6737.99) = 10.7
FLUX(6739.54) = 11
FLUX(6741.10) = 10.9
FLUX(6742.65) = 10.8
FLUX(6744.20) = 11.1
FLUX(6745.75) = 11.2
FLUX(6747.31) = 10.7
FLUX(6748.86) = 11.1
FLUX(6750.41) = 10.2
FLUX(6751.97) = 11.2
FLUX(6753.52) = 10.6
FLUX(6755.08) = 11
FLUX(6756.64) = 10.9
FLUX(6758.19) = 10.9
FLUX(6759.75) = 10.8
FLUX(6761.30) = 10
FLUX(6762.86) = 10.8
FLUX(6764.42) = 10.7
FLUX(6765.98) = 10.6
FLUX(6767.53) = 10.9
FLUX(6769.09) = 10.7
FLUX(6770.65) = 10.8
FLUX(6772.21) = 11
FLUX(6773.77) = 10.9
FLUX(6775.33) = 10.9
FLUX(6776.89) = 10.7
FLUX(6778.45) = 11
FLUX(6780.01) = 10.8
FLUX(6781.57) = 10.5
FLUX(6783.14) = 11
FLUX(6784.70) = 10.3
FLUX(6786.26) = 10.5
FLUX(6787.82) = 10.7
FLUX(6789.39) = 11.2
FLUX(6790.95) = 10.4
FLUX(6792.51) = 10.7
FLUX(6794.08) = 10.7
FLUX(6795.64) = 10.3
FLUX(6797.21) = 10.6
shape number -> 1.028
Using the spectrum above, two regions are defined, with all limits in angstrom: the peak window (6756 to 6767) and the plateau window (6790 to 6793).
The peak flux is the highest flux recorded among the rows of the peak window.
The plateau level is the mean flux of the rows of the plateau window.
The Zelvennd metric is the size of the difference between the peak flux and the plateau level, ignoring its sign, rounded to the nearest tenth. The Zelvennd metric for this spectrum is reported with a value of 0.3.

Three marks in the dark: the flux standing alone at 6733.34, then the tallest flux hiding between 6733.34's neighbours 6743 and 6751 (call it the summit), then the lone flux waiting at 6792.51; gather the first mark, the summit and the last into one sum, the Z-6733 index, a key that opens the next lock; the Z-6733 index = 32.8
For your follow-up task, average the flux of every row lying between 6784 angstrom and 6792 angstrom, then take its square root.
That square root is 3.26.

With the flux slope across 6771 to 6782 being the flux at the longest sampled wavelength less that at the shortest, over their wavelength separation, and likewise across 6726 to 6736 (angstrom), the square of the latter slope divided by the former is -0.25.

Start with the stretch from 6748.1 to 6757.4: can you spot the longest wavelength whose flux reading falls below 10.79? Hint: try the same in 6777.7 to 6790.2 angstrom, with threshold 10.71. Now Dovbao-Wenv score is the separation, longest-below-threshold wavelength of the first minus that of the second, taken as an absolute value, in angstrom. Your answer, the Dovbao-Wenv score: 34.3 angstrom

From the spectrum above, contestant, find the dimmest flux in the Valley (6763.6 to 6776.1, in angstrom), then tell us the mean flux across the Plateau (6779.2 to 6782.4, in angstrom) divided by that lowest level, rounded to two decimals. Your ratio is 1.00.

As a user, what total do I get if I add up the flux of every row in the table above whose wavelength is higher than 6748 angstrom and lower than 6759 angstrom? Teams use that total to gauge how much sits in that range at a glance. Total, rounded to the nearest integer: 76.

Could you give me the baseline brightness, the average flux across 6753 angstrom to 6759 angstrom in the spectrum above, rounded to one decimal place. 10.8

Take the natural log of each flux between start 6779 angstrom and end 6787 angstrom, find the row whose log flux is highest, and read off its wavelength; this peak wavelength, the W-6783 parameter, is 6783.14 angstrom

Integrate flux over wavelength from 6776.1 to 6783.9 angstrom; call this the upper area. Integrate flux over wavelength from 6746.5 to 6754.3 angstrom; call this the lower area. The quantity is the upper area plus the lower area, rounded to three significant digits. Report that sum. 168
